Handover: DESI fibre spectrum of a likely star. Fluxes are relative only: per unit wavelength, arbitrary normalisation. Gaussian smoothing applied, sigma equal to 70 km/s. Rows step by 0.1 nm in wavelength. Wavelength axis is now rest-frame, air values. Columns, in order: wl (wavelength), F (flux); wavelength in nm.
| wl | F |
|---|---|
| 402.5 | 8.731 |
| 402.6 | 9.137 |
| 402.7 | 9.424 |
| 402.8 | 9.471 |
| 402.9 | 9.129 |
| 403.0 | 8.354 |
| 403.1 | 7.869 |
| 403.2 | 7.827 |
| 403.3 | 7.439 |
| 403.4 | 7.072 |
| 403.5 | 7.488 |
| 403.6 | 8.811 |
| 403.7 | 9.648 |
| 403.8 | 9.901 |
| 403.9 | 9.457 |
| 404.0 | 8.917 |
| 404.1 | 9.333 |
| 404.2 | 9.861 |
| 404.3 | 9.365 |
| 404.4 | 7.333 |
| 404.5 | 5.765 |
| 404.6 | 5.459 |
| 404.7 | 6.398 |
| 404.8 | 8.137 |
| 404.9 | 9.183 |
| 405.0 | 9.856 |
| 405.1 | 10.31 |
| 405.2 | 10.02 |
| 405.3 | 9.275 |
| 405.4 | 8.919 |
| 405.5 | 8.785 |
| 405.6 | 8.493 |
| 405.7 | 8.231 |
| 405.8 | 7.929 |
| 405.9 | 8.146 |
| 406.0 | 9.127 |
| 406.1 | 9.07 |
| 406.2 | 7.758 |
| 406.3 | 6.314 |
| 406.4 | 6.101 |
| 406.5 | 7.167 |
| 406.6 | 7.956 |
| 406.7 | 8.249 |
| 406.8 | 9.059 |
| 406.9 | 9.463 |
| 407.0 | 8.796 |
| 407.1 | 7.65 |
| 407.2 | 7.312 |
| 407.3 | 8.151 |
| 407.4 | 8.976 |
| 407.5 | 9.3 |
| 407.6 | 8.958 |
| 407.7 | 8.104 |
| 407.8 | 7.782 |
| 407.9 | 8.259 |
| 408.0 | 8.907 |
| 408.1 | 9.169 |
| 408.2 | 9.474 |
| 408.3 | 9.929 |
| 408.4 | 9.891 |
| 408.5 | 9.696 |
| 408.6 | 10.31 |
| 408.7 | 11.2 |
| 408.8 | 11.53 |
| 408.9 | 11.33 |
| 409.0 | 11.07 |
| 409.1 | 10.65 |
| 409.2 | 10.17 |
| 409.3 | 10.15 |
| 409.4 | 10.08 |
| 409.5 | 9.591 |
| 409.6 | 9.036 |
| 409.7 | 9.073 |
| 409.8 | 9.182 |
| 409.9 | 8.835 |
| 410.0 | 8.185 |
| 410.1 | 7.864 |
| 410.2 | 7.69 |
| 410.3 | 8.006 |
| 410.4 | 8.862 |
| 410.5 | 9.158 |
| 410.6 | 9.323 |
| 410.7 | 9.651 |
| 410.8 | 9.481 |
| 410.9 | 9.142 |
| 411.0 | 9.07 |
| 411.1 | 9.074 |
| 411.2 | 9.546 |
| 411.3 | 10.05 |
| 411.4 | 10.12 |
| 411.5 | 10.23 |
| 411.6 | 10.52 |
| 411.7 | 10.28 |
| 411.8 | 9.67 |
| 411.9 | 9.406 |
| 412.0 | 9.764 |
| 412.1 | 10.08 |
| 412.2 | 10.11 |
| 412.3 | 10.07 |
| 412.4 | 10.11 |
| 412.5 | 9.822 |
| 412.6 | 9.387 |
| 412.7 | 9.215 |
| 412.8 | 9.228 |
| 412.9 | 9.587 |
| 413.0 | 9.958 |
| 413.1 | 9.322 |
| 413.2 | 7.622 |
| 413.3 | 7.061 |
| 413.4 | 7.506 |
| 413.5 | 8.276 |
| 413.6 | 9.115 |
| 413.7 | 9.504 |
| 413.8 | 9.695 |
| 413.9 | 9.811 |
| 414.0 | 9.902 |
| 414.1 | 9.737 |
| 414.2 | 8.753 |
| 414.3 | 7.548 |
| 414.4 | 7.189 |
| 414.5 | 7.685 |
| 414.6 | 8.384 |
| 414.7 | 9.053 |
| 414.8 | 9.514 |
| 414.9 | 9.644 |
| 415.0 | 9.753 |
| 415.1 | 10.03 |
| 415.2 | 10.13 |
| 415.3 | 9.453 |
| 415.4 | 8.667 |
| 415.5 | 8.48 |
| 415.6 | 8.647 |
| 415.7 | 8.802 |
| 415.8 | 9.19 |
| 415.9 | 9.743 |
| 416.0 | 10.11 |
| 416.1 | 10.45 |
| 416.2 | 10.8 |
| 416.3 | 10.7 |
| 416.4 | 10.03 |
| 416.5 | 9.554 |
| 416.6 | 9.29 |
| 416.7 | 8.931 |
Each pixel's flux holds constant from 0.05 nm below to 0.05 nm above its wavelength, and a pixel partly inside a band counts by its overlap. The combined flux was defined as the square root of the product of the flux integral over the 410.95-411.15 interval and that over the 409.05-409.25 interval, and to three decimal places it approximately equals 1.944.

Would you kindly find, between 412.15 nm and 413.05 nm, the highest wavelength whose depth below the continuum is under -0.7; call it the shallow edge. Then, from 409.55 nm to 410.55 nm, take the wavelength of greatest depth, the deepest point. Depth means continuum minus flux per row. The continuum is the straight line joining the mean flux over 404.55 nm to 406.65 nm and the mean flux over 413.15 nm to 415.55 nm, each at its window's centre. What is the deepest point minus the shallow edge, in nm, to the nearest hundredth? -2.80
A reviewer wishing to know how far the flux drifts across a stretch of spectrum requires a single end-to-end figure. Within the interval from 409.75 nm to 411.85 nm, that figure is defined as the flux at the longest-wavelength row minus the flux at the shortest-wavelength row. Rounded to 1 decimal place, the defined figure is 0.5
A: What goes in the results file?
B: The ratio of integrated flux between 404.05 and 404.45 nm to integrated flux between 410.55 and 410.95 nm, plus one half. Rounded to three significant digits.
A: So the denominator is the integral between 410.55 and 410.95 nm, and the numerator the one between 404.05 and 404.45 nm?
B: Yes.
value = 1.45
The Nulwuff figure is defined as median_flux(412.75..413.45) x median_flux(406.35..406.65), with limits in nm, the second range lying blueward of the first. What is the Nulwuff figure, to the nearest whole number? 66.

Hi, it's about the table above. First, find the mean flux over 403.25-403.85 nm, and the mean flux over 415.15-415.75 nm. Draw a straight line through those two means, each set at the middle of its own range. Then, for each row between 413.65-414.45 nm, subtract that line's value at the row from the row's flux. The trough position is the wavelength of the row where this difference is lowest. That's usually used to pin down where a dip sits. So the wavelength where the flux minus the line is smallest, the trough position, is 414.4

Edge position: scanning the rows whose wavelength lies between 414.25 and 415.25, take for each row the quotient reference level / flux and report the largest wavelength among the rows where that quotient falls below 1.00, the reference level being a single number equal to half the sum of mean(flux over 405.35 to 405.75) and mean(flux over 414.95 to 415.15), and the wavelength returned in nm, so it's 415.2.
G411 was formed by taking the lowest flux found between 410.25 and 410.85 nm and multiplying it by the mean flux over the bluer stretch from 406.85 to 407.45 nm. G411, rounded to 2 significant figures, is 67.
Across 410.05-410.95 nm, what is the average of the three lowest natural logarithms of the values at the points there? 2.06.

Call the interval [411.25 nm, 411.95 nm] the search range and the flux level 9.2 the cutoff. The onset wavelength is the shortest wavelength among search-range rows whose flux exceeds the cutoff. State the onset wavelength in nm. 411.3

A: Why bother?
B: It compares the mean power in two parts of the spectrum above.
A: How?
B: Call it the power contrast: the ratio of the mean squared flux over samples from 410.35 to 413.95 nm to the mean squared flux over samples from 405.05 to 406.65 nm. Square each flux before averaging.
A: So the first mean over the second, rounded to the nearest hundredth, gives 1.26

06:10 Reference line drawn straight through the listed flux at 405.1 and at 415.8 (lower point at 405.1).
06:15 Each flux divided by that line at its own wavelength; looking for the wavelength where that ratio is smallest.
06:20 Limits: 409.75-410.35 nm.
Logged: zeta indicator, 410.2 nm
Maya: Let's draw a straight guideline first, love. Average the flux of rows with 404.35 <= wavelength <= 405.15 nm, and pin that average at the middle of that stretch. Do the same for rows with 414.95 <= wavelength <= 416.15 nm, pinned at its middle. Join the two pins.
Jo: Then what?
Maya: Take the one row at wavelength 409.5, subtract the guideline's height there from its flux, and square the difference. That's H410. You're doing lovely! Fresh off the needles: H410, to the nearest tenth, 1.1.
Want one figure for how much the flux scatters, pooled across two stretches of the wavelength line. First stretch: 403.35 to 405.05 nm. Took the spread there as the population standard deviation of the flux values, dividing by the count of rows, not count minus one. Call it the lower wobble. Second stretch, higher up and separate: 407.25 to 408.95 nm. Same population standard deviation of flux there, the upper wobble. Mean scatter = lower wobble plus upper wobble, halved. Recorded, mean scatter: 1.3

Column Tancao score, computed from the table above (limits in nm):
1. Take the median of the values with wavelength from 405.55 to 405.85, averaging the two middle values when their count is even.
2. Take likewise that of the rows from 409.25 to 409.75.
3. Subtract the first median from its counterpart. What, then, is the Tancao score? 1.4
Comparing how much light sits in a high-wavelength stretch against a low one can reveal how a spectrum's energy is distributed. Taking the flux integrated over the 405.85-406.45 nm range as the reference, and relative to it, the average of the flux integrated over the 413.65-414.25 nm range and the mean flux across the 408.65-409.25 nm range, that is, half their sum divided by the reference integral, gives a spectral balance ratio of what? 1.8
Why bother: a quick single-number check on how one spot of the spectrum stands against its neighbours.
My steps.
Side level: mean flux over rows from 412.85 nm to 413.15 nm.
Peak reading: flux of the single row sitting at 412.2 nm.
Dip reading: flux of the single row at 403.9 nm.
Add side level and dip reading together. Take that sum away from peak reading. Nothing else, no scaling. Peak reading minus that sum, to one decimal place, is -9.0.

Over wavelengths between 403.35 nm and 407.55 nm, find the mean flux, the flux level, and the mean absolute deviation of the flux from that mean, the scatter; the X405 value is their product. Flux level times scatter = 8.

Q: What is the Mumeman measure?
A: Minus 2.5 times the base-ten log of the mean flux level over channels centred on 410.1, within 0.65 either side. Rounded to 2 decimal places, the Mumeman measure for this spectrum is -2.36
